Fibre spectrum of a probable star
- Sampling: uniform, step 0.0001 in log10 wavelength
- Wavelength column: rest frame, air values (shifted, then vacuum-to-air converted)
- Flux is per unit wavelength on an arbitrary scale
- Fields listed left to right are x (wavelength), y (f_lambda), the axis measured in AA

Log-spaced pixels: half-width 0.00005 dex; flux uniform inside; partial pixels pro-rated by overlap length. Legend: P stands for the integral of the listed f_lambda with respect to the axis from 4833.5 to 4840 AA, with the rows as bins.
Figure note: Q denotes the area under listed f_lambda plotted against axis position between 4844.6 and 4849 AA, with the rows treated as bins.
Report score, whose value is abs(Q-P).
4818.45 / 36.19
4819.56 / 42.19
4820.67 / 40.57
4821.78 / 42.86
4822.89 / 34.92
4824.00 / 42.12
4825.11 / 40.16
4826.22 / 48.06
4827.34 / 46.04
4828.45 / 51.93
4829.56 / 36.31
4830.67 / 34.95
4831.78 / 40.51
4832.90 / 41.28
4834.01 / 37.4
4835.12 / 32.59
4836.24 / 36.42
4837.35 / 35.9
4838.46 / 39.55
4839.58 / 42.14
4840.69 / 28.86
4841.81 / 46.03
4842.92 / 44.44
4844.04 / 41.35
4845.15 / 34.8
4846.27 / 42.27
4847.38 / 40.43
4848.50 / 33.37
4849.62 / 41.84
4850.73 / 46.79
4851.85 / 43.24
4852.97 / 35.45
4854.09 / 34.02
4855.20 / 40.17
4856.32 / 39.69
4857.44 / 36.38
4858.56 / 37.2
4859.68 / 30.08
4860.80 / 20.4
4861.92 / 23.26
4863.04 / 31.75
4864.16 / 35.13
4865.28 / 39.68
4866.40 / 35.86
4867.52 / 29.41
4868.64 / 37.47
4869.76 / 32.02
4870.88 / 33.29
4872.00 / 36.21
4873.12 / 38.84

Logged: 76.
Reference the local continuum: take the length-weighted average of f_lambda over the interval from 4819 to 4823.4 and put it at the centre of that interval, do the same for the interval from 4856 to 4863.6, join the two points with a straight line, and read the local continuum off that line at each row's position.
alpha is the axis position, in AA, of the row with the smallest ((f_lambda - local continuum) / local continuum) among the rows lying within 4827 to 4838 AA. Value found 4835.12 AA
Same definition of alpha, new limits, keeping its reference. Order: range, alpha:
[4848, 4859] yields 4848.50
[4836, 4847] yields 4840.69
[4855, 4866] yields 4860.80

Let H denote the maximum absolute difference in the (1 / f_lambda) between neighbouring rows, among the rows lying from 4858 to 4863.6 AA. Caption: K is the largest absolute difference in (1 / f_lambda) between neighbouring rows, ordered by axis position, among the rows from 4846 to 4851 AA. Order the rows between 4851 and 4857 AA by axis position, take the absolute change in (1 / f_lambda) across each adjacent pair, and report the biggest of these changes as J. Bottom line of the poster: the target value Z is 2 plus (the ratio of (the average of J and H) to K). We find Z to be 3.7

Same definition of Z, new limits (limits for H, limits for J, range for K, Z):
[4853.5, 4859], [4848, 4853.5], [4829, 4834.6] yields 3.3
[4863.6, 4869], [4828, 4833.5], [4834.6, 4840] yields 4.4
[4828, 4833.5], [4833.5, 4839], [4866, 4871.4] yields 2.8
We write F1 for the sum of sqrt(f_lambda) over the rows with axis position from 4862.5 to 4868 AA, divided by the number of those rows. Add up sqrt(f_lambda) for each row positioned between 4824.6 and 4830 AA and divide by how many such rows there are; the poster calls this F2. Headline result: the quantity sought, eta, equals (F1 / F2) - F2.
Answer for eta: -5.78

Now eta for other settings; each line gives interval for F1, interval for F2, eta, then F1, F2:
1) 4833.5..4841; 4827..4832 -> -5.53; 6.00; 6.5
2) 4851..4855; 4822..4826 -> -5.27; 6.12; 6.2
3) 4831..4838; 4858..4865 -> -4.29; 6.11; 5.4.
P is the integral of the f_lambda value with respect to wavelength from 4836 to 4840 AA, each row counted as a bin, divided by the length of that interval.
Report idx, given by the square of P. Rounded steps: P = 38.6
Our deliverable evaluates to 1487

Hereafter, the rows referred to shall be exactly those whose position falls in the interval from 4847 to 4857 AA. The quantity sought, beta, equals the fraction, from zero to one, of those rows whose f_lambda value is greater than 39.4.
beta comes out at 0.7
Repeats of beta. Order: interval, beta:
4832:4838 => 0.2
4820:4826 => 0.8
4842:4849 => 0.7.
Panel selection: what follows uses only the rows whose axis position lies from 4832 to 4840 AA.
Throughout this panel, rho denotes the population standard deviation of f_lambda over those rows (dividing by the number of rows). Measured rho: 3.1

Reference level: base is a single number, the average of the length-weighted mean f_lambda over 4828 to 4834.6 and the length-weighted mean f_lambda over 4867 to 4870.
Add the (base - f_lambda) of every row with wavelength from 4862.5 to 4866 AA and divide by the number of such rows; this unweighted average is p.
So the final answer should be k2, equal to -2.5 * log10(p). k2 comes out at -0.2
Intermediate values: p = 1.1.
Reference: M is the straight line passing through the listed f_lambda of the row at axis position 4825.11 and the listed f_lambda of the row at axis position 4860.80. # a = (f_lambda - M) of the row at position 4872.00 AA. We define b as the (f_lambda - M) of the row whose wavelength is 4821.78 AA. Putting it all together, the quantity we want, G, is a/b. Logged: 26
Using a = 22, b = 1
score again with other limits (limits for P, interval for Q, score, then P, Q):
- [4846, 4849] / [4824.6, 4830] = 126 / 115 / 241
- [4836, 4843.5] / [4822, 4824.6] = 192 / 294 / 102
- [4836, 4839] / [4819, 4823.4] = 64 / 112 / 177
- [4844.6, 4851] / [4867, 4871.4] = 108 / 254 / 146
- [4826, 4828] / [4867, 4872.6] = 95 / 94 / 189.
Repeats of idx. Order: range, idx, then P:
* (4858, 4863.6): 813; 28.5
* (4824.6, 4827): 1956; 44.2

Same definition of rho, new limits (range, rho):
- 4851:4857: 3.3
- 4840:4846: 6.4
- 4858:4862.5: 6.5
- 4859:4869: 6.1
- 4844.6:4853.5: 4.4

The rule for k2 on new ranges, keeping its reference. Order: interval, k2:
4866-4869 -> -1.0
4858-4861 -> -2.2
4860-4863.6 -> -2.7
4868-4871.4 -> -1.0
